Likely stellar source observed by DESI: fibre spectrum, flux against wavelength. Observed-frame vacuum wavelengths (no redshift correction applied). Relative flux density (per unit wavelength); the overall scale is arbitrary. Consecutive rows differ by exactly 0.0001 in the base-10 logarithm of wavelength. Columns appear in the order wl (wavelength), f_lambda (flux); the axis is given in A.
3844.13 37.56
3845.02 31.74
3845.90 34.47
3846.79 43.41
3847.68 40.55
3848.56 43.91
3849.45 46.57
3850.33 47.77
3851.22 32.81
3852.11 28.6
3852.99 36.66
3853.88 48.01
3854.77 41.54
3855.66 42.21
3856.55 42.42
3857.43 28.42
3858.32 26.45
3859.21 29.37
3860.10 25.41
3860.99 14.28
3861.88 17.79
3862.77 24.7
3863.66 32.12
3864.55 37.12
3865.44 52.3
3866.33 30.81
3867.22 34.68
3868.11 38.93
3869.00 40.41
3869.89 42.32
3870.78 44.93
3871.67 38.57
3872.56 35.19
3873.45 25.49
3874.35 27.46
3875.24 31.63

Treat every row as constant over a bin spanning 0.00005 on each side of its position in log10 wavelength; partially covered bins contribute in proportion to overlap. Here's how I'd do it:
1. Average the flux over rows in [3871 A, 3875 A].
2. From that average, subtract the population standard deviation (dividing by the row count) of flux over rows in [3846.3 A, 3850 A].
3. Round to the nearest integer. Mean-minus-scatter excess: 30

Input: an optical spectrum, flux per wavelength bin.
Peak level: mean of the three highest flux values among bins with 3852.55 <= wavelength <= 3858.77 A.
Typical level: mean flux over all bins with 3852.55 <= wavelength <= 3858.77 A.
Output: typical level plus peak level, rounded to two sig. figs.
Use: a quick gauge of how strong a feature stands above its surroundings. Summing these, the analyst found 82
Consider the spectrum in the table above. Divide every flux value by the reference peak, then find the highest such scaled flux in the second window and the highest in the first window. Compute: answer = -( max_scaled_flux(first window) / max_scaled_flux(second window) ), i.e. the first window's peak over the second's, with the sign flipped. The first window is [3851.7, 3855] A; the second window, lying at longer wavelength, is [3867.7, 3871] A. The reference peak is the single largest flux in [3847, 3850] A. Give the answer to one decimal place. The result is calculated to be -1.1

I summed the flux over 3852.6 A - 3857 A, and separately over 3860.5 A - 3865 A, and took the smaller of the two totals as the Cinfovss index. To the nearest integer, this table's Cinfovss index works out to 126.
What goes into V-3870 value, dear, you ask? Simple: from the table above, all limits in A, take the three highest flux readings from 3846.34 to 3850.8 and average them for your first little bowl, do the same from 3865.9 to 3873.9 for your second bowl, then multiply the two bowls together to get 1961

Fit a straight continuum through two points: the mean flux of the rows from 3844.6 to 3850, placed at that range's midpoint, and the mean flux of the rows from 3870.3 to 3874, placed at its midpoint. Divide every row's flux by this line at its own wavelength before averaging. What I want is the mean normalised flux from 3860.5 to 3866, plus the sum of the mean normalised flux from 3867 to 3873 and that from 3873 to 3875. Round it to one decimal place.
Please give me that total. 2.6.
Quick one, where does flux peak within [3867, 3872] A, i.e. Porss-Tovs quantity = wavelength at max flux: 3870.78 A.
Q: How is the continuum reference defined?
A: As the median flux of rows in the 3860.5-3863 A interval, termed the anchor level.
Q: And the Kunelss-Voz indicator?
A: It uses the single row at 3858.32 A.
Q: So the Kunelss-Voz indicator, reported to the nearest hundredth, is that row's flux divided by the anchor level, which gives 1.49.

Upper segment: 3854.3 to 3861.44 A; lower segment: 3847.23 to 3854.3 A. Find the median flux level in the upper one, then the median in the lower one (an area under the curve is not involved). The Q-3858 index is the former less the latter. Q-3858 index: -13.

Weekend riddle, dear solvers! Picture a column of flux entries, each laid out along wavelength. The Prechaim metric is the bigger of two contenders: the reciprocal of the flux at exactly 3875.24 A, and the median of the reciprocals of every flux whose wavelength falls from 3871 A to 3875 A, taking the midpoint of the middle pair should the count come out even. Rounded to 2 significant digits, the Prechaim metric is 0.032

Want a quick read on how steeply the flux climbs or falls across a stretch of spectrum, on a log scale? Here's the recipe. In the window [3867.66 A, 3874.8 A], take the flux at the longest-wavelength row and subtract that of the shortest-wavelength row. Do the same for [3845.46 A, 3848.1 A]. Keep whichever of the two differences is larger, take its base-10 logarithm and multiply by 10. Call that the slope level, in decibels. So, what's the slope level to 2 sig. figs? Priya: 7.8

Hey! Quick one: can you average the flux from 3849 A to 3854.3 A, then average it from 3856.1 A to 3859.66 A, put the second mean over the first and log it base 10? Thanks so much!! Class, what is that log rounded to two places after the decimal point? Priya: -0.10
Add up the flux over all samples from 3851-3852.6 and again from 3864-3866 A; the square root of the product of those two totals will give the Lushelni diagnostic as 74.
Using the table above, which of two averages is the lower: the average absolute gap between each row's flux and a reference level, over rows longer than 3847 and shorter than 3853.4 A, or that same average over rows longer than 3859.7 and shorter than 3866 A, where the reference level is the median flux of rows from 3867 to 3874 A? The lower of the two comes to 6.0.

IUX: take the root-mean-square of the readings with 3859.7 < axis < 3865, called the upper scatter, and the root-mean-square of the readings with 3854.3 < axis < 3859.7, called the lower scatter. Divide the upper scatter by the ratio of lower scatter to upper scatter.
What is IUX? 20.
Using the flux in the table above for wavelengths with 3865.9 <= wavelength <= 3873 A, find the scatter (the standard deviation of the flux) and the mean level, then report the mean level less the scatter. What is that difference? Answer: 34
